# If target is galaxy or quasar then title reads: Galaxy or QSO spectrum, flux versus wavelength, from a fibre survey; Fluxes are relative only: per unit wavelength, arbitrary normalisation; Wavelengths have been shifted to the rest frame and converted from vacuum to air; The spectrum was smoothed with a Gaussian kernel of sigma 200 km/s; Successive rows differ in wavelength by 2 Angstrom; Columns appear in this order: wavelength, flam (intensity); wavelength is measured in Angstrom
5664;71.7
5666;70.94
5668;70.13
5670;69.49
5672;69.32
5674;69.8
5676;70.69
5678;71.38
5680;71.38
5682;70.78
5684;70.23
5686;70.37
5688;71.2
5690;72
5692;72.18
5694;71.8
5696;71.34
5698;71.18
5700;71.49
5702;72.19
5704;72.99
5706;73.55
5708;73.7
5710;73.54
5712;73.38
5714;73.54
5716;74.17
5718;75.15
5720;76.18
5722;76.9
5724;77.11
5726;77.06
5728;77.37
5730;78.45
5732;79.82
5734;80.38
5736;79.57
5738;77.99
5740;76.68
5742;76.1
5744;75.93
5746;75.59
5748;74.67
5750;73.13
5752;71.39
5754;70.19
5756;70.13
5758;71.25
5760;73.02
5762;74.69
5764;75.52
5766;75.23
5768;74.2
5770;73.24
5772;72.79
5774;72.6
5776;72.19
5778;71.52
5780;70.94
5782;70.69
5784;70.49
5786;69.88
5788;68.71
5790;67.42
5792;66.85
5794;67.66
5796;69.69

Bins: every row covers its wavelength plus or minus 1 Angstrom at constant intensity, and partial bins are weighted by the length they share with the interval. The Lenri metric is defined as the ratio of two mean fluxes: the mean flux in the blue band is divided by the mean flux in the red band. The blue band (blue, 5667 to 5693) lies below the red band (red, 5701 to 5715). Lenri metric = 0.96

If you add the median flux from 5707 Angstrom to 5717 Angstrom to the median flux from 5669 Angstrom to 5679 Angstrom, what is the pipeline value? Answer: 143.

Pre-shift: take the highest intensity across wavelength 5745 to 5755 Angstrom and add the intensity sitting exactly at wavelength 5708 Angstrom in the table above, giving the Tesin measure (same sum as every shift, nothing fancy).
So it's 149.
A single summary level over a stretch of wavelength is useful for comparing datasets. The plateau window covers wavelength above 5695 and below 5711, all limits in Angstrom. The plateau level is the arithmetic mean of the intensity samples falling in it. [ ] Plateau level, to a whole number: 72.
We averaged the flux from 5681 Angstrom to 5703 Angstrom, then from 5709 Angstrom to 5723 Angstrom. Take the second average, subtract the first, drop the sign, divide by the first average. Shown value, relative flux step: 0.047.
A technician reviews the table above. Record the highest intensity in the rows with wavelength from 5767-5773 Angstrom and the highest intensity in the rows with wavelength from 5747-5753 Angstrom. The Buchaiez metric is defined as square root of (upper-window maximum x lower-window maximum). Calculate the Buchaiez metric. 74.4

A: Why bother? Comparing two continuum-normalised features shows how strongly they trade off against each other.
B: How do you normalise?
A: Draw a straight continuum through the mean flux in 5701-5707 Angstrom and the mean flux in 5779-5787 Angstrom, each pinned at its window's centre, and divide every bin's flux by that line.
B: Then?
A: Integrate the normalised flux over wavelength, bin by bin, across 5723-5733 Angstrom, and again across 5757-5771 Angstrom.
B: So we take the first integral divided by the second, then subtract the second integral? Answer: -14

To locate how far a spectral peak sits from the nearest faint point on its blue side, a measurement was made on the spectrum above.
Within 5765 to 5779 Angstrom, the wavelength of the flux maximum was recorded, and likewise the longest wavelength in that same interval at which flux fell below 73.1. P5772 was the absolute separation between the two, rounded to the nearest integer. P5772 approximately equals 12 Angstrom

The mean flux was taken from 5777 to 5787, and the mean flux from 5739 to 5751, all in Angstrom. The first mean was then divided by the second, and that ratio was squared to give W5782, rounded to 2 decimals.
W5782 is 0.88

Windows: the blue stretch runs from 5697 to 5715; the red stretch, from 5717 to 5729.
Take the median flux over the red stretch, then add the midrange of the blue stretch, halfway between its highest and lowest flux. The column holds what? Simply 149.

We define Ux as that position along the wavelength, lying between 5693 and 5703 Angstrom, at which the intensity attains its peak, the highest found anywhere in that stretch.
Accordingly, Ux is 5702 Angstrom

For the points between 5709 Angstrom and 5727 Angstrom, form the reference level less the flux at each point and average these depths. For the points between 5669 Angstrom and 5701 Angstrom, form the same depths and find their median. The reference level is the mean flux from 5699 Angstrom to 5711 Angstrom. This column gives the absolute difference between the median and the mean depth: 4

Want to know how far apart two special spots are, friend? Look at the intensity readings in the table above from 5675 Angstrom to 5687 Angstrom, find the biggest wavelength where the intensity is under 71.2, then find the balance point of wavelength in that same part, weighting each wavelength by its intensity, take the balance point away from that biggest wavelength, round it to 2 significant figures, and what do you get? 5.0 Angstrom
